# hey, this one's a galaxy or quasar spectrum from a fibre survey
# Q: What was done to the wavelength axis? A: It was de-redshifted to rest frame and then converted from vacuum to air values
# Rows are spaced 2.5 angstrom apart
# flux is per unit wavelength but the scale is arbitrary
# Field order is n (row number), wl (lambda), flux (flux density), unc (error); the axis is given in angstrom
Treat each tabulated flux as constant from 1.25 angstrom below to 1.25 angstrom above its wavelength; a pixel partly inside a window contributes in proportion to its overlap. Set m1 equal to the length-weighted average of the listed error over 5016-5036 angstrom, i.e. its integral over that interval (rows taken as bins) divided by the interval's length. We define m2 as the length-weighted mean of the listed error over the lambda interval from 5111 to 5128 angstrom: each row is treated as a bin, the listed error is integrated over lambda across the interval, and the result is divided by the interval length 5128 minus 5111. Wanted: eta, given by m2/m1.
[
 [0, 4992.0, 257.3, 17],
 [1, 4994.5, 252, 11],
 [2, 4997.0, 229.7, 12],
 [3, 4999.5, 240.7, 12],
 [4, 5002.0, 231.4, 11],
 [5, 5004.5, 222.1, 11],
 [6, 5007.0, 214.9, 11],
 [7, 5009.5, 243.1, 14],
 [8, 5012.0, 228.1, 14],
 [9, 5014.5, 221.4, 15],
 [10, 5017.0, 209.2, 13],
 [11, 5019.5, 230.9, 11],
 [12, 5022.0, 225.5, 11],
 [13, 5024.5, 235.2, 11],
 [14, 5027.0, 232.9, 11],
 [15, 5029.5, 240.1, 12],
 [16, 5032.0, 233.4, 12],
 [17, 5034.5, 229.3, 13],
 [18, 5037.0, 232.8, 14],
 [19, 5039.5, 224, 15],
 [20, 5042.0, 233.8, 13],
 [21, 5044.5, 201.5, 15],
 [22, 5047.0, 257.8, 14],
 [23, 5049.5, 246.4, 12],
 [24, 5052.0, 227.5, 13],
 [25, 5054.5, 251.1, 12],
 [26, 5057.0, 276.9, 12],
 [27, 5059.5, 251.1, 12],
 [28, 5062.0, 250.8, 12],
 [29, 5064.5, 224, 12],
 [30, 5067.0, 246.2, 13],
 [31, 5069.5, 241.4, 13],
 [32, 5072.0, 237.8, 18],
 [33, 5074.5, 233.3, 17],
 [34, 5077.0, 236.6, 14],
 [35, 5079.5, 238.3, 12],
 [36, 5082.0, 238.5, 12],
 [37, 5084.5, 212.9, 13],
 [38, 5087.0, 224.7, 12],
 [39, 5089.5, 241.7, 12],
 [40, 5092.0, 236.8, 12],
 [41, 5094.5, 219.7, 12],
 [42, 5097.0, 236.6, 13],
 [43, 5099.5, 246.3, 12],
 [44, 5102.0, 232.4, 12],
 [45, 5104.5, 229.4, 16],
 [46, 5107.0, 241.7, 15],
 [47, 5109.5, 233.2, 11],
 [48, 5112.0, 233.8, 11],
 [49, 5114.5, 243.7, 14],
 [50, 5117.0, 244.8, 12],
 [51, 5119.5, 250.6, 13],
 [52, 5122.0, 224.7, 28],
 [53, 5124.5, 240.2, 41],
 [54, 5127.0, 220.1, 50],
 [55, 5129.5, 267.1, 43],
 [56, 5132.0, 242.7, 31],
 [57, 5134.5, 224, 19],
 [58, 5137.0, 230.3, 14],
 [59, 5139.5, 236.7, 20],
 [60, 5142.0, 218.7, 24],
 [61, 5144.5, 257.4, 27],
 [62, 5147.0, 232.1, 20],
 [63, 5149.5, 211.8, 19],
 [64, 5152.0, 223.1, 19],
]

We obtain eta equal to 2.04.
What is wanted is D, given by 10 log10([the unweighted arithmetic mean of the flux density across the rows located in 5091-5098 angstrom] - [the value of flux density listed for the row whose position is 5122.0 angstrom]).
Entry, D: 8.0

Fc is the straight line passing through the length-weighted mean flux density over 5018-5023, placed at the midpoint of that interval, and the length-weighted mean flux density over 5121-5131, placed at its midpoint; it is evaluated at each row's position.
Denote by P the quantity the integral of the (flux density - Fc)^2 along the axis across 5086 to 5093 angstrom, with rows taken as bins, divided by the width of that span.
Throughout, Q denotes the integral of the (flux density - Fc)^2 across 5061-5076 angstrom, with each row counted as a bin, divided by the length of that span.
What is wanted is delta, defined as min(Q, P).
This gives 49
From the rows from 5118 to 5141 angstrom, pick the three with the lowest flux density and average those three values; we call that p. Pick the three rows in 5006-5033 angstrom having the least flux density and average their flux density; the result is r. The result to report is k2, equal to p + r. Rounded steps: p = 223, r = 215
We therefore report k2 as 438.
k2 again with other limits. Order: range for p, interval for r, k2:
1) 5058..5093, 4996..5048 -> 429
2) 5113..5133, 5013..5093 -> 436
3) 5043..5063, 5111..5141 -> 448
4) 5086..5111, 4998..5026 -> 440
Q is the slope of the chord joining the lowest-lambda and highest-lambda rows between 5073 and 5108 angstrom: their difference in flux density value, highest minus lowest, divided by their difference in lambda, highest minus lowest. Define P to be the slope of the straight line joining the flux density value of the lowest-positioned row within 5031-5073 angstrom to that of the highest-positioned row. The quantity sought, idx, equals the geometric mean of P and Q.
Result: 0.2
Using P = 0.1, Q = 0.3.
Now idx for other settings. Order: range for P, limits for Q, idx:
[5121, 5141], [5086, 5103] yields 0.6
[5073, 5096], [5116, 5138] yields 0.7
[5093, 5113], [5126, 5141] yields 1.0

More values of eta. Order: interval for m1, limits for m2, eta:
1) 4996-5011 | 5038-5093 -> 1.11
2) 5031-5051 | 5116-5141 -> 2.01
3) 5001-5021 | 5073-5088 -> 1.07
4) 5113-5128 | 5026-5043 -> 0.50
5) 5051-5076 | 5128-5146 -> 1.92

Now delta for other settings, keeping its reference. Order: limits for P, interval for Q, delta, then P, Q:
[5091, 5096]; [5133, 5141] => 119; 121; 119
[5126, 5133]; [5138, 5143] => 217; 399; 217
